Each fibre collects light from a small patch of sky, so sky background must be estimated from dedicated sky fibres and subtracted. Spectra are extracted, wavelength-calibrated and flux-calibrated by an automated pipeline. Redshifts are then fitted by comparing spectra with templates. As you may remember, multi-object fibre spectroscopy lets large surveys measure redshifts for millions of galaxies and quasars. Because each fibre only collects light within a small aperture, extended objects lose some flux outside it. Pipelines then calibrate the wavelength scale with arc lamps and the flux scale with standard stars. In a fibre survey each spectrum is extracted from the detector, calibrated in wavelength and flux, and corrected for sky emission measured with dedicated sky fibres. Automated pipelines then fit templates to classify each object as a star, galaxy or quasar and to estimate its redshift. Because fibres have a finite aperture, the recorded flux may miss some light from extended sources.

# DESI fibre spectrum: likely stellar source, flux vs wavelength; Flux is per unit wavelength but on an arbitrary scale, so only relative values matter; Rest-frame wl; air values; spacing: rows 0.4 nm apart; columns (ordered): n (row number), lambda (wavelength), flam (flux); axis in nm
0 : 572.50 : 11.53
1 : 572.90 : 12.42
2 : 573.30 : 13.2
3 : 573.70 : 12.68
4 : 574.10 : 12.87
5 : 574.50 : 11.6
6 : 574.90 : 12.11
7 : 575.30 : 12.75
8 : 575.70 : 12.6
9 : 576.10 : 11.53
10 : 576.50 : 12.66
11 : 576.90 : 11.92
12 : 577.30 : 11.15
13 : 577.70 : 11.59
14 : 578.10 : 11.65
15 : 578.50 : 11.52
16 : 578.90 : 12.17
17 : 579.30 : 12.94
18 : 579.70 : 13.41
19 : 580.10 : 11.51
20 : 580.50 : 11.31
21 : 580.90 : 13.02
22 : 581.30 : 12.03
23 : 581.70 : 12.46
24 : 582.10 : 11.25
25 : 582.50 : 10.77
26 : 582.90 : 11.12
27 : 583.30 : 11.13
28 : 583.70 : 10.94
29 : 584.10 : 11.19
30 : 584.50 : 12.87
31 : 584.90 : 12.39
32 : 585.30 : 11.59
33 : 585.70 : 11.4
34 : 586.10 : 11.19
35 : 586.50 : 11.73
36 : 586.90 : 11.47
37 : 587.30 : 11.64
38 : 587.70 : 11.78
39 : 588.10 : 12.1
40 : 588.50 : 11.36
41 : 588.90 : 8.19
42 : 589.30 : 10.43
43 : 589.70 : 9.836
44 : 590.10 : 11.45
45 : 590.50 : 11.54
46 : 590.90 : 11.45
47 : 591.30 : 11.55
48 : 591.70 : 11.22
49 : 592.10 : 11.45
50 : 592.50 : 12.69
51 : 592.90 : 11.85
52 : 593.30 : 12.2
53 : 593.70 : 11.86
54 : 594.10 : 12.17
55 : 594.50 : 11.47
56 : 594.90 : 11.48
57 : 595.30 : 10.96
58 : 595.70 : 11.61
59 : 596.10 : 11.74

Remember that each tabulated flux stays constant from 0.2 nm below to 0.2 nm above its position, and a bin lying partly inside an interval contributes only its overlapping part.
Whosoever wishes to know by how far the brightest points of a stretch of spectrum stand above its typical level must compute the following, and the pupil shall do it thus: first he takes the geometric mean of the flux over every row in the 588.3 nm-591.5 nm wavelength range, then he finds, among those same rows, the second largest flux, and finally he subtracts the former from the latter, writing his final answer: 0.9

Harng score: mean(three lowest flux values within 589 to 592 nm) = 10.5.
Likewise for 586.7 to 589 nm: 10.3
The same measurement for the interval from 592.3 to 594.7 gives 11.7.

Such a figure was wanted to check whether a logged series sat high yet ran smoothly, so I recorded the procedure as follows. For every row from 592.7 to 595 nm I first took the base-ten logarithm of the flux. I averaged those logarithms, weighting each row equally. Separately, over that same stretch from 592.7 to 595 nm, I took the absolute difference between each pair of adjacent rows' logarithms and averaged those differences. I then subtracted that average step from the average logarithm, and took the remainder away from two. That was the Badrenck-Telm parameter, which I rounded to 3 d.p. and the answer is 0.939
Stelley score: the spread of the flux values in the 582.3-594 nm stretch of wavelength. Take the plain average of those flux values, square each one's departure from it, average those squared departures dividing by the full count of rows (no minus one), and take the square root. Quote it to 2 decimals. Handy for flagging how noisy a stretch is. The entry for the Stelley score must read 0.86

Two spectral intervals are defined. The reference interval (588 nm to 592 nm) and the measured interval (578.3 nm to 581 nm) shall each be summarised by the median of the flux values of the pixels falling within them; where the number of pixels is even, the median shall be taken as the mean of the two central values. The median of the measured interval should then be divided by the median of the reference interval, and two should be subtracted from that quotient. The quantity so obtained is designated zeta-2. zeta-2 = -0.933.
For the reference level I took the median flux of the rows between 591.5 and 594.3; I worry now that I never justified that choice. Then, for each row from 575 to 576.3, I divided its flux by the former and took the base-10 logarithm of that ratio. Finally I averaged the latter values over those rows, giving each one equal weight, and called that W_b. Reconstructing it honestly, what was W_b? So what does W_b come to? 0.015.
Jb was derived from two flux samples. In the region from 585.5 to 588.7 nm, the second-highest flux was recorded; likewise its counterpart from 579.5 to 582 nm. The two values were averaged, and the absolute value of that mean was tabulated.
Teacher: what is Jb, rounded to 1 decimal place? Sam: 12.4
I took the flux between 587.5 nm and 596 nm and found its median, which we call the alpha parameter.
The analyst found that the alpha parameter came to 11.5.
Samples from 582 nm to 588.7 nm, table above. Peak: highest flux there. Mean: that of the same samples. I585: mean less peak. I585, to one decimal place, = -1.3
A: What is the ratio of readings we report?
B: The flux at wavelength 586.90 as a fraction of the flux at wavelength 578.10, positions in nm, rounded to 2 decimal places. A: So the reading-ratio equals 0.98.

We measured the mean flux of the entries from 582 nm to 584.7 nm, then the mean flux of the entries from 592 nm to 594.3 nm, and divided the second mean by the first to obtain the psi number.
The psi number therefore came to 1.06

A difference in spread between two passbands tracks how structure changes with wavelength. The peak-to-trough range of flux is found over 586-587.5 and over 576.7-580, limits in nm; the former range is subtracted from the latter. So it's 1.7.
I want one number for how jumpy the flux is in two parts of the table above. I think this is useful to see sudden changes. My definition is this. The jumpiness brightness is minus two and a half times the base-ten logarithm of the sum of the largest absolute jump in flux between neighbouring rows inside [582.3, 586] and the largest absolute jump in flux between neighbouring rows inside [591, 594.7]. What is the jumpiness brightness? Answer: -1.2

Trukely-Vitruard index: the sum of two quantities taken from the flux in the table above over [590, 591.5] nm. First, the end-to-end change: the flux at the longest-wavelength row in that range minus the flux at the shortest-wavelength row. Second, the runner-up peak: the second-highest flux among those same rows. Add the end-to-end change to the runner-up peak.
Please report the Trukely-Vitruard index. 11.64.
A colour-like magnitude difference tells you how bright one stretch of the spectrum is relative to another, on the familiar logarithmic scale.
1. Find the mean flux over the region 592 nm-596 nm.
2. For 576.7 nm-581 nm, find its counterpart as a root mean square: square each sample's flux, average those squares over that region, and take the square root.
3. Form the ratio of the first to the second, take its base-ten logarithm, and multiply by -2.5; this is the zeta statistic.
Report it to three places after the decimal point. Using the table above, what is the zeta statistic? 0.024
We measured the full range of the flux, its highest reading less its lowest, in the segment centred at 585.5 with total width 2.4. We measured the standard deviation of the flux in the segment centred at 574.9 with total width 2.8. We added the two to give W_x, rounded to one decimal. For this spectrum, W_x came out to 2.2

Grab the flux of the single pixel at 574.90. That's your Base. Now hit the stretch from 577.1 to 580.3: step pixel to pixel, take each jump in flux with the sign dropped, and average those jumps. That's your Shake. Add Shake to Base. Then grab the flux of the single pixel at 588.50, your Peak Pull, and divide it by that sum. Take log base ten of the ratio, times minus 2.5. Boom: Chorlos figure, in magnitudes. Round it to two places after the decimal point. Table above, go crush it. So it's 0.12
